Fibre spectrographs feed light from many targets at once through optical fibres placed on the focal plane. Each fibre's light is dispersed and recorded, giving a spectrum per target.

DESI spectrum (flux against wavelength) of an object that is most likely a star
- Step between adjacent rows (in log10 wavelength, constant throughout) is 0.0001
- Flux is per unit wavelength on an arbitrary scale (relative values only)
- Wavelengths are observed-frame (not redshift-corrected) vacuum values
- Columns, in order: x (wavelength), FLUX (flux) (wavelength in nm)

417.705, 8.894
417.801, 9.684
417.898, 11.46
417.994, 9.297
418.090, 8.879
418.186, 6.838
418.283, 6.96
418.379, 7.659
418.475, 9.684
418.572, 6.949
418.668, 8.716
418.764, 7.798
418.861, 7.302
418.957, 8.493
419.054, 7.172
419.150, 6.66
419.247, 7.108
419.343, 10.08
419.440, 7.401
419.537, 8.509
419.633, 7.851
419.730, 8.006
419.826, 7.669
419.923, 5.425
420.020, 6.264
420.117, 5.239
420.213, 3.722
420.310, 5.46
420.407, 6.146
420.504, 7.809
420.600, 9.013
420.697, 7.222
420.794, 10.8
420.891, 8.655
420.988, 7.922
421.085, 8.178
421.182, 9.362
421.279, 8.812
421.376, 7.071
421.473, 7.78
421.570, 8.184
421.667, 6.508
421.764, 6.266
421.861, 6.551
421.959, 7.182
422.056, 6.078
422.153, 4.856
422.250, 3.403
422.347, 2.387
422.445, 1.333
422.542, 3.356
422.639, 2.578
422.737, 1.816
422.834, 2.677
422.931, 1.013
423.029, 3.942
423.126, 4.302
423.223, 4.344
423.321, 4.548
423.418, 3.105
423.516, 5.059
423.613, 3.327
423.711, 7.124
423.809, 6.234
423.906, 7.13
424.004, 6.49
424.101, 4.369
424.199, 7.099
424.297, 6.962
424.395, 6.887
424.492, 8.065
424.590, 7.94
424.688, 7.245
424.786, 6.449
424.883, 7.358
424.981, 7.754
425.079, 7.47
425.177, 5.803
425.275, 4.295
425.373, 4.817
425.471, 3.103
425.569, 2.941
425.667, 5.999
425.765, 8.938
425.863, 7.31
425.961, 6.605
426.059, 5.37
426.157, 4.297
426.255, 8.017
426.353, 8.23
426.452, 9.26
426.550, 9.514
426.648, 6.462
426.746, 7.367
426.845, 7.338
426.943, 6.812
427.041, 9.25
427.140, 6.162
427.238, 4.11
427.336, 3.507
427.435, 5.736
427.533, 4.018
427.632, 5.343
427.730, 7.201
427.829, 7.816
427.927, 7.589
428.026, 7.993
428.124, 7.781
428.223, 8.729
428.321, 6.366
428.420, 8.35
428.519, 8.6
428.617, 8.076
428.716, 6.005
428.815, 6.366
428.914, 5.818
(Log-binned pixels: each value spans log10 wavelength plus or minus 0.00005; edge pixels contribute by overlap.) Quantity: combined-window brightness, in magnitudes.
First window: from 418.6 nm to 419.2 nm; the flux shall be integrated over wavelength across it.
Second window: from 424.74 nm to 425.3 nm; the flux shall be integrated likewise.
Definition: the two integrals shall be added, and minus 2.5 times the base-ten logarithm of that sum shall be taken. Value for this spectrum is -2.30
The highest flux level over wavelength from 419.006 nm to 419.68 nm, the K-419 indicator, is 10.08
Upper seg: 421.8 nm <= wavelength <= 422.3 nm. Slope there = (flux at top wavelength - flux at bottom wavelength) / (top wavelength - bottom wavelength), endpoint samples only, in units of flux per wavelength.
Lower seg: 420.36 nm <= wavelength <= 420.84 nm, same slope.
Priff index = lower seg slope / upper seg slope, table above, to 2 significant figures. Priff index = -1.5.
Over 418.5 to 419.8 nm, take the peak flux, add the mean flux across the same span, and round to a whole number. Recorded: 18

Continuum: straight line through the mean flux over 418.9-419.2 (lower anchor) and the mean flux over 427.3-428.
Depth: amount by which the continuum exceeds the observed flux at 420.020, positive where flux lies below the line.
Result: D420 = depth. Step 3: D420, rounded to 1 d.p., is 1.0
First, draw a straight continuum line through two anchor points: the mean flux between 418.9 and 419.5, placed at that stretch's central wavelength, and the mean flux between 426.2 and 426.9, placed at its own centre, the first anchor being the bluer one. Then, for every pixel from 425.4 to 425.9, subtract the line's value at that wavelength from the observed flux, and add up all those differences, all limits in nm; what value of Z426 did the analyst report -12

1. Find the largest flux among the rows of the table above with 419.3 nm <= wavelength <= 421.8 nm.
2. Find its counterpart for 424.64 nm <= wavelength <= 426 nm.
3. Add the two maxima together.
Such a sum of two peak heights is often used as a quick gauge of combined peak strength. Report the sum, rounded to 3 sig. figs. 19.7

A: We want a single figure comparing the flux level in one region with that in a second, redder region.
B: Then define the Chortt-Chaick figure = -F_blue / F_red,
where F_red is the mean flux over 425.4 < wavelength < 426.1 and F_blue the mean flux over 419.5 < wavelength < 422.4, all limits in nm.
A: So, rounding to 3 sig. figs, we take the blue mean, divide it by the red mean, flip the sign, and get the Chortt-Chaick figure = -1.21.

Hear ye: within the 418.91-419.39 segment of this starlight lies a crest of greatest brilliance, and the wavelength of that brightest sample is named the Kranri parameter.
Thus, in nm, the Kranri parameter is 419.343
